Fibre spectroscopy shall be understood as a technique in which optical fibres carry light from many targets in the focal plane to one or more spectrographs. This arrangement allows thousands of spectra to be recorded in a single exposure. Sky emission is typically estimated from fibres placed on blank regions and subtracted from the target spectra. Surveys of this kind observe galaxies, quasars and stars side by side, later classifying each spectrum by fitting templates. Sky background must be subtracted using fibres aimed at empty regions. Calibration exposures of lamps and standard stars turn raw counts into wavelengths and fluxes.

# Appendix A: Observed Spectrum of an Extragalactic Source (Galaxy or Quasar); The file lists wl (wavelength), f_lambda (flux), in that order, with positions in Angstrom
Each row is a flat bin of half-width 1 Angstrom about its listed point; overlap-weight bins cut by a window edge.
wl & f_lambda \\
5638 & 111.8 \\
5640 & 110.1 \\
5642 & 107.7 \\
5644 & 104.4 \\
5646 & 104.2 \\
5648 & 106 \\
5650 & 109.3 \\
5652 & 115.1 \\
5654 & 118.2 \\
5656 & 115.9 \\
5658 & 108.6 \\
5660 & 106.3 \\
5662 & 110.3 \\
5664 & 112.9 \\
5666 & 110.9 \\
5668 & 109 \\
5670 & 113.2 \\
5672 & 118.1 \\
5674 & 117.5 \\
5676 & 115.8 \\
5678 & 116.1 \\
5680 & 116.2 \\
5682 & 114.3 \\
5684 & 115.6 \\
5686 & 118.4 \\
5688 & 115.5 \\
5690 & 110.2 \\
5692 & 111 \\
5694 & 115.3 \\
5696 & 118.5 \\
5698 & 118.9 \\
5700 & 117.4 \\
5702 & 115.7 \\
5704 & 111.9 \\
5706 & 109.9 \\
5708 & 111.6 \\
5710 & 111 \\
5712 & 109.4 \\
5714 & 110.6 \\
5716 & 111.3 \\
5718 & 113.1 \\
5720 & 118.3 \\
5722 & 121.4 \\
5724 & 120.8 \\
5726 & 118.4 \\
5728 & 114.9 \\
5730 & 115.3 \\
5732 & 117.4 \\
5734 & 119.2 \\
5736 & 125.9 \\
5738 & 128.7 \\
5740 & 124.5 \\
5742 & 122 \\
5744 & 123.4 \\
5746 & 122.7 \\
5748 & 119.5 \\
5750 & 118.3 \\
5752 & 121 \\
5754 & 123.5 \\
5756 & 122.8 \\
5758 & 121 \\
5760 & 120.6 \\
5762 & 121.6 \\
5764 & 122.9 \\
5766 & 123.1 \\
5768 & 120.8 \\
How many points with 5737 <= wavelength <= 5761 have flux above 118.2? 12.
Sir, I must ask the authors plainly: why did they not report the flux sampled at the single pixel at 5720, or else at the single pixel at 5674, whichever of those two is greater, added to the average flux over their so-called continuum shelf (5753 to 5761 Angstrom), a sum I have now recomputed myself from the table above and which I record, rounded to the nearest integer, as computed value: 240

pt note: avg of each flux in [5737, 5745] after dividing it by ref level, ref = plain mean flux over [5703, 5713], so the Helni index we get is 1.13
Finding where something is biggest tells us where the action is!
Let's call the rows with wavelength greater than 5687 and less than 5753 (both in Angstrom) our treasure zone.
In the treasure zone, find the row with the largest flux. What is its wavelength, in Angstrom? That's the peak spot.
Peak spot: 5738 Angstrom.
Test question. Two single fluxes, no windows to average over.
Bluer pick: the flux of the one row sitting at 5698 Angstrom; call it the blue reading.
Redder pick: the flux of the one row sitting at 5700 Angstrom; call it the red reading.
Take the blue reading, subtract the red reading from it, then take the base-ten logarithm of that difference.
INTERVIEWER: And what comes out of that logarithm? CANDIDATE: 0.2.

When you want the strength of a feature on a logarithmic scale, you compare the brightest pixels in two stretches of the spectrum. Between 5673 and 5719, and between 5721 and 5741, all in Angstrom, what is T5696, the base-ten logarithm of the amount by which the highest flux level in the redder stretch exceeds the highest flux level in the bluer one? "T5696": 1.0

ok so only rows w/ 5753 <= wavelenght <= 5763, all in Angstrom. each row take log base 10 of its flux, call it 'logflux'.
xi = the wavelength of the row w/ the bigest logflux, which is 5754 Angstrom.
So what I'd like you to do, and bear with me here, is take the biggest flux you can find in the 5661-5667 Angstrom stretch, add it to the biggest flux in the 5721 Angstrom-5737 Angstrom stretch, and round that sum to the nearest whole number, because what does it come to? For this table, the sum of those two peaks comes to 239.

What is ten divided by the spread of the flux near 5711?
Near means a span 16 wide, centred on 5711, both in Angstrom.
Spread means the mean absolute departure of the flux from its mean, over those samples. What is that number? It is 11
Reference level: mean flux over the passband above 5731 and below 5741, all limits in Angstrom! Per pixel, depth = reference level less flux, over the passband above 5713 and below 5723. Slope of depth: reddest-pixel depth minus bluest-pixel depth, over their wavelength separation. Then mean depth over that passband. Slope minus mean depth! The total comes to -10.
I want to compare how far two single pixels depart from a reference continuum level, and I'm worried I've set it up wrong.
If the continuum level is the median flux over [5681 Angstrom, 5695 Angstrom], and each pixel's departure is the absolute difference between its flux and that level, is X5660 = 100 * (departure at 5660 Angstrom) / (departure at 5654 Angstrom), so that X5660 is 310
